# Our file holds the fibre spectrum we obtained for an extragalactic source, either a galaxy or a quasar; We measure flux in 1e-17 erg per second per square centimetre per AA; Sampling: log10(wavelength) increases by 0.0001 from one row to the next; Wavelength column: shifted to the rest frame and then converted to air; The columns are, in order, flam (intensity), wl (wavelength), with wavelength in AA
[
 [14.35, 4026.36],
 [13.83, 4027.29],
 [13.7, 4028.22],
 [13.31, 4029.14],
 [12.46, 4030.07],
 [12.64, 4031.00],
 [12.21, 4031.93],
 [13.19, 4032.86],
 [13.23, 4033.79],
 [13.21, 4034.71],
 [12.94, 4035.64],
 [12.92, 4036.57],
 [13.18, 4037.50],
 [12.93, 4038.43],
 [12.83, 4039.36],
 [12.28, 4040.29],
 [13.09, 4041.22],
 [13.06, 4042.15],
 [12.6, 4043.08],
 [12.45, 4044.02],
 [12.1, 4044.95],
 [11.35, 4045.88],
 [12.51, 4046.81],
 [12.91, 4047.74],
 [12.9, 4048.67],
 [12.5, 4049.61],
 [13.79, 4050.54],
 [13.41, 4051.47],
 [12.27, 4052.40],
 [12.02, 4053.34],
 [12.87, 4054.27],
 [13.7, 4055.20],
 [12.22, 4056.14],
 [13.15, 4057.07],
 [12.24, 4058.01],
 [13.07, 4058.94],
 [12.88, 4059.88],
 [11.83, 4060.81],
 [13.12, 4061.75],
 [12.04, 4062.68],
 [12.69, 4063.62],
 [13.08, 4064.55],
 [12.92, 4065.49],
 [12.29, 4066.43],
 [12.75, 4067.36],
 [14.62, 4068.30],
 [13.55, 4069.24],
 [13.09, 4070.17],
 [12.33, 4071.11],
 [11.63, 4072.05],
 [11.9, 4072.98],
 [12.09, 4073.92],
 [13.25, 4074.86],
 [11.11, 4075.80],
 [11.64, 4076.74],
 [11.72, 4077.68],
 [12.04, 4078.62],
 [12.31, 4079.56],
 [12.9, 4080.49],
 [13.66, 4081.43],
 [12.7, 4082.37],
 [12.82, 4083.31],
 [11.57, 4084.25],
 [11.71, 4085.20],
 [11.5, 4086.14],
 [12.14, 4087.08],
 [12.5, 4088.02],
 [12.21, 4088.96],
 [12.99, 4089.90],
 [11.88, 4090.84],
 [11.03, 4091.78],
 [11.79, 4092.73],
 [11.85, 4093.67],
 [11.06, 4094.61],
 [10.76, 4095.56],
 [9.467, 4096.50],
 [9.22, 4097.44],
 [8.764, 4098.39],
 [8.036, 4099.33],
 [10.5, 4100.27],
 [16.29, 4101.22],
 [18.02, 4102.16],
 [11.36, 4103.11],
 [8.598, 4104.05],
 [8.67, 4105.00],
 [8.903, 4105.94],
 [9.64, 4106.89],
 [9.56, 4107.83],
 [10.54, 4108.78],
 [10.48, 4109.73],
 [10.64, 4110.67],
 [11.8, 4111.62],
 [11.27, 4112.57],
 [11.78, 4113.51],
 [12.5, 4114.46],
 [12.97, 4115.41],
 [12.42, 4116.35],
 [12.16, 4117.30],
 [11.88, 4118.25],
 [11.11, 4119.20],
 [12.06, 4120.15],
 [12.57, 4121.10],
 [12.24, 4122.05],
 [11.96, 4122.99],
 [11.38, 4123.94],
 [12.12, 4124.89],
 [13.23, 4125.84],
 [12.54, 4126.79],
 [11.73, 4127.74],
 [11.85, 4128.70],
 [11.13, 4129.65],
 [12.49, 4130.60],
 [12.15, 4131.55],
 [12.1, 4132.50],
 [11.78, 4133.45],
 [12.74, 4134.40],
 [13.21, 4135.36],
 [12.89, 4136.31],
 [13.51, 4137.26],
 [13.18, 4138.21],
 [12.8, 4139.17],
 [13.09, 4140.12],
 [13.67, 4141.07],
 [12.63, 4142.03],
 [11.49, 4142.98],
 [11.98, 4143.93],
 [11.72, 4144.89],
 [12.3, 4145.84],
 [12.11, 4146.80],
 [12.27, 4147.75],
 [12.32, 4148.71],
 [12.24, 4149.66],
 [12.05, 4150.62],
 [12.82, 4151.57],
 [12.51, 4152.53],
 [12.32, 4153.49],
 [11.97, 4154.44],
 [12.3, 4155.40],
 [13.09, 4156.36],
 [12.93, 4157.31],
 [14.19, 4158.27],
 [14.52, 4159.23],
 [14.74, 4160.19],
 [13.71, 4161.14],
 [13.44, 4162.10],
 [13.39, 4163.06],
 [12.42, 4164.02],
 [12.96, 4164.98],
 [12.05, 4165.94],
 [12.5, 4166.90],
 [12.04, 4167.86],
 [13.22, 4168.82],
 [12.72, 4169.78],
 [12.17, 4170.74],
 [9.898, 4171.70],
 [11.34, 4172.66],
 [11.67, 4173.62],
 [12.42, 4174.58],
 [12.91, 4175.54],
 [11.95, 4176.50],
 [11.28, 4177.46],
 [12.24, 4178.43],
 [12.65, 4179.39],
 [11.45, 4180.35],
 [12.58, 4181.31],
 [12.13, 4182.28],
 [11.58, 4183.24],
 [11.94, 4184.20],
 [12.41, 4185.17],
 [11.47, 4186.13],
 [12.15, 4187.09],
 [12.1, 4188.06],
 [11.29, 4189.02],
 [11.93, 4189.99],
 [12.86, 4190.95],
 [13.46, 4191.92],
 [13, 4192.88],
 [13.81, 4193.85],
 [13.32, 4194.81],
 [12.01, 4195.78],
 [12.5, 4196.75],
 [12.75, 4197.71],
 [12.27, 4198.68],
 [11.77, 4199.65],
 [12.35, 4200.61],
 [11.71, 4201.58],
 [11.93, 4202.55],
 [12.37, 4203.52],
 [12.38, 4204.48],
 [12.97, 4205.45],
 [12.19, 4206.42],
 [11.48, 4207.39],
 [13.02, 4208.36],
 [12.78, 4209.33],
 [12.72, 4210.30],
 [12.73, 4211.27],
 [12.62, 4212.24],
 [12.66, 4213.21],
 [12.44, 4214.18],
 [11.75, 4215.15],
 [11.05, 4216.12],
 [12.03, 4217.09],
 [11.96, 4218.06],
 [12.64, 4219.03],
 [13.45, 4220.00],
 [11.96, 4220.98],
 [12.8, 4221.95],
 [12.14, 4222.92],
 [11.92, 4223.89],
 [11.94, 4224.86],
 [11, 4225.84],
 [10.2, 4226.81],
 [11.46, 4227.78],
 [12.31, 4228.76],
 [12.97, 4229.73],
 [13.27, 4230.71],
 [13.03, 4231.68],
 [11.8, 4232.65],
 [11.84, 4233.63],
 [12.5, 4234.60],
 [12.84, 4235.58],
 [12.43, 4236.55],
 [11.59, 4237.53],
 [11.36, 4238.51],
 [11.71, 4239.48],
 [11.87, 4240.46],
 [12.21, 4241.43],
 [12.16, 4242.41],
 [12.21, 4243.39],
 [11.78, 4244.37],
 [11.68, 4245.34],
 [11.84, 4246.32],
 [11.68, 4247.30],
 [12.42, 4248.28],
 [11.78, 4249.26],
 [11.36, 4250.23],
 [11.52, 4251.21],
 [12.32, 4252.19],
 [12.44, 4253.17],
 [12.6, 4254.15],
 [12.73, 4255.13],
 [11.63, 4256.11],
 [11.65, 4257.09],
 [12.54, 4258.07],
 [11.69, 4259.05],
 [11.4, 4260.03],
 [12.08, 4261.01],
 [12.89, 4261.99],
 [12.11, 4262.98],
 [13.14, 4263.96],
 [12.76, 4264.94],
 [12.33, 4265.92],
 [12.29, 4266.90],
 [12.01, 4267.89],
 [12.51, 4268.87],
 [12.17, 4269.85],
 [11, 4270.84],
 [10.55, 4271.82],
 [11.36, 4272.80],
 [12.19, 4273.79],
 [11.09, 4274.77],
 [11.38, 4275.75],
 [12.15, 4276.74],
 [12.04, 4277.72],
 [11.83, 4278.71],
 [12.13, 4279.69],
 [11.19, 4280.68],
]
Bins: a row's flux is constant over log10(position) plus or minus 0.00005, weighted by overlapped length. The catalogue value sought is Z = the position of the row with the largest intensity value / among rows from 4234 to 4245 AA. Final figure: 4235.58 AA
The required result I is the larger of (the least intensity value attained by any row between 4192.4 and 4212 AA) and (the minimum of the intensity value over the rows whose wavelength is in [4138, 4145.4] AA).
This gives 11.5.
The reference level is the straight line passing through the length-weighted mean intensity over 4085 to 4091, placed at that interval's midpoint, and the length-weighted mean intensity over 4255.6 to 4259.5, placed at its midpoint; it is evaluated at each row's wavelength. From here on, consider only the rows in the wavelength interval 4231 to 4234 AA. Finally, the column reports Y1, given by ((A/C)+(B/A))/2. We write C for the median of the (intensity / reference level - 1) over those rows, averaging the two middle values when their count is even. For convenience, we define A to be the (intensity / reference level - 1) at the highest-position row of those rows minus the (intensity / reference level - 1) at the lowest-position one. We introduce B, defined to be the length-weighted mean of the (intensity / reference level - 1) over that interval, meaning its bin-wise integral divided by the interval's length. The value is 6.6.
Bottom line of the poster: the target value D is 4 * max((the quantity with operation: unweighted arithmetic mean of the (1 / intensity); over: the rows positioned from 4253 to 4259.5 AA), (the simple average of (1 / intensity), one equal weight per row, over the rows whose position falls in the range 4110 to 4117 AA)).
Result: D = 0.337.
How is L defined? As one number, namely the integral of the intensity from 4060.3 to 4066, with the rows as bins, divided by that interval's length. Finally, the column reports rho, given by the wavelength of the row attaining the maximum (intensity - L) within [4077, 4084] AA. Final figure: 4081.43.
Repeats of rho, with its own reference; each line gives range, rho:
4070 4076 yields 4074.86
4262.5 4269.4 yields 4263.96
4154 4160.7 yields 4160.19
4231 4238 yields 4231.68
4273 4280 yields 4273.79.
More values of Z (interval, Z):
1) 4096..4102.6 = 4102.16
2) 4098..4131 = 4102.16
